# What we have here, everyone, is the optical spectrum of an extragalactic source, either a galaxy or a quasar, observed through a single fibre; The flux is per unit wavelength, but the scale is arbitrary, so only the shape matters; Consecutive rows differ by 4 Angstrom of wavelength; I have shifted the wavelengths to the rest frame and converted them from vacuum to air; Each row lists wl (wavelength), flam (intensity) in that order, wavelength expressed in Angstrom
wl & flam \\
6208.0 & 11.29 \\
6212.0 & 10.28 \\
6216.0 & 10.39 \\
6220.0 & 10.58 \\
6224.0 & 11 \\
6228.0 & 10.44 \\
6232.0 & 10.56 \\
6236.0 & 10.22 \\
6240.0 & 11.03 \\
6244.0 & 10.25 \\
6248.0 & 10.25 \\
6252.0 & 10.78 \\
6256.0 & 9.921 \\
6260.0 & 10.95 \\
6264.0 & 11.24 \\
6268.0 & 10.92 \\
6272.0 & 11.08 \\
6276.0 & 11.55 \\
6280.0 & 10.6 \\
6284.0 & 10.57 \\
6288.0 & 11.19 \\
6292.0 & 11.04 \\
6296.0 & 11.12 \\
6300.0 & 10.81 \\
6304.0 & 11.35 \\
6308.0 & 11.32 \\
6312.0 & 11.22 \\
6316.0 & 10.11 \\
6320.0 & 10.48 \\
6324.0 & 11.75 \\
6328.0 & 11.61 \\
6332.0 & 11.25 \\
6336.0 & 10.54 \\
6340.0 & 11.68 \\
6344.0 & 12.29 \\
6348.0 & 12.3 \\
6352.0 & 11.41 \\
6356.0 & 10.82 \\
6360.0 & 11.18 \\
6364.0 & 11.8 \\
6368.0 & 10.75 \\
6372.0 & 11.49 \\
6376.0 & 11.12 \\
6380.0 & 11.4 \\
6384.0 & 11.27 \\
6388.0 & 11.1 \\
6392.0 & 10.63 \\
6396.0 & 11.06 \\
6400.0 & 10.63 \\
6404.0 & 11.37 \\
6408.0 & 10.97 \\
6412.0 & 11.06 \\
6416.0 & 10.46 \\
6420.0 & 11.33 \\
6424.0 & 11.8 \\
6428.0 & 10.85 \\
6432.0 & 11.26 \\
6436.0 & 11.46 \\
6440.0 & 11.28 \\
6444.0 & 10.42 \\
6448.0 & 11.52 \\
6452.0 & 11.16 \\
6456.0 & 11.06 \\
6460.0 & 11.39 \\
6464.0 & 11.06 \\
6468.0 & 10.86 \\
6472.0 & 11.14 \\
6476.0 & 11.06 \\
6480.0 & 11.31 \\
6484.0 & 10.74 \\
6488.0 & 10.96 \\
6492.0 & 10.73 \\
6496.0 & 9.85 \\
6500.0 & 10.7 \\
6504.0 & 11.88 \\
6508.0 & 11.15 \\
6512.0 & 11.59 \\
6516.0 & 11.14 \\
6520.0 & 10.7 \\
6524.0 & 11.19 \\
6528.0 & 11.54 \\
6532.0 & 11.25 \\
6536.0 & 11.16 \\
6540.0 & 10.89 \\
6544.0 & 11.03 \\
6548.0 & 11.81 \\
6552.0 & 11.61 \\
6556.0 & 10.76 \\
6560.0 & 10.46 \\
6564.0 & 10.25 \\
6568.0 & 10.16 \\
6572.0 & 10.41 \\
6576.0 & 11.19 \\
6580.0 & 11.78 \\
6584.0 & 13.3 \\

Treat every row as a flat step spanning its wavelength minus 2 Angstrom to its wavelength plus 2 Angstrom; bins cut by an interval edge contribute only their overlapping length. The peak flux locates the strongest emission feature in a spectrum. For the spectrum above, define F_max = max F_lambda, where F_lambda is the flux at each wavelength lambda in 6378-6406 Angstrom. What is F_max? 11.4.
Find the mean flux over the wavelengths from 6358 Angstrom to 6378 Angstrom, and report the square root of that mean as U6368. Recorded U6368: 3.36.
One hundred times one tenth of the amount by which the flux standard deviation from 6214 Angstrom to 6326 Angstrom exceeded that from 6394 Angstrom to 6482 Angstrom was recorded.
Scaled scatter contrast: 1.3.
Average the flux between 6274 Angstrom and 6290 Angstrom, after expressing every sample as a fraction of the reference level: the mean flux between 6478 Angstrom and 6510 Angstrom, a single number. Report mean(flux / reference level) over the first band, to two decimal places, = 1.01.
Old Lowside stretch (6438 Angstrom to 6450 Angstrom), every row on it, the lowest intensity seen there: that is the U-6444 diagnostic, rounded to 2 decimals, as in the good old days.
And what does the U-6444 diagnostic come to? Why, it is 10.42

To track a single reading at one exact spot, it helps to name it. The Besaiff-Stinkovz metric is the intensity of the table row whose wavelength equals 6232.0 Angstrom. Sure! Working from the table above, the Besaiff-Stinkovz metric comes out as 10.56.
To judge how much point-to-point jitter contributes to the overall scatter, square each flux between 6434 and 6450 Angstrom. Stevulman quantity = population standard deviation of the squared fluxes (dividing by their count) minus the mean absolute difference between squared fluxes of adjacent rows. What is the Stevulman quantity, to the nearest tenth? -6.0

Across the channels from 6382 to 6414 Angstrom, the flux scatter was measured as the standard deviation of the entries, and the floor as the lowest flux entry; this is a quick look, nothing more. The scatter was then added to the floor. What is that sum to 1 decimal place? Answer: 10.9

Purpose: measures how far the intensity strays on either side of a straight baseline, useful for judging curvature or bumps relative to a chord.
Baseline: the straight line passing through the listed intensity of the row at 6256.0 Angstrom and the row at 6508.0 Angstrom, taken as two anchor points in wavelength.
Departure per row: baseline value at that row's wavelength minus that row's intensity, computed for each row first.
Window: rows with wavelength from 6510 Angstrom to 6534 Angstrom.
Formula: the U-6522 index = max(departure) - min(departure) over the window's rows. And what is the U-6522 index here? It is 0.9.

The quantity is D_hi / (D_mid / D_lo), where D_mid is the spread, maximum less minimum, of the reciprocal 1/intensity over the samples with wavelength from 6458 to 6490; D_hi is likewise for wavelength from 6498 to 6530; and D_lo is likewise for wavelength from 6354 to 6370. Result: 0.014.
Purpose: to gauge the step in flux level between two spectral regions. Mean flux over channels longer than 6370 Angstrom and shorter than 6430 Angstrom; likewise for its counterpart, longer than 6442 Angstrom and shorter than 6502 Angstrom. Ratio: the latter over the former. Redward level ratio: 0.98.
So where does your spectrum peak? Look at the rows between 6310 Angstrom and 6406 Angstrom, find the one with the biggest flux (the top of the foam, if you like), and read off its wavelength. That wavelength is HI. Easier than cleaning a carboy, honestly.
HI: 6348.0 Angstrom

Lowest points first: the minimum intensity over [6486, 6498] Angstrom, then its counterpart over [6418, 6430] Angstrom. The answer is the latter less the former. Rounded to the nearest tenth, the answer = 1.0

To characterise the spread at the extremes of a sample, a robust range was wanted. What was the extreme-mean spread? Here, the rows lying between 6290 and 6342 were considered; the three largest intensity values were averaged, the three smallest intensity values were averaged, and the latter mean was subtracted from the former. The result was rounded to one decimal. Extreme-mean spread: 1.3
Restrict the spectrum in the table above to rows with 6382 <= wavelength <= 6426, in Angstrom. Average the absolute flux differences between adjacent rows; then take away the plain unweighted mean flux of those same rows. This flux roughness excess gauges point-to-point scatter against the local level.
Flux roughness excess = -10.6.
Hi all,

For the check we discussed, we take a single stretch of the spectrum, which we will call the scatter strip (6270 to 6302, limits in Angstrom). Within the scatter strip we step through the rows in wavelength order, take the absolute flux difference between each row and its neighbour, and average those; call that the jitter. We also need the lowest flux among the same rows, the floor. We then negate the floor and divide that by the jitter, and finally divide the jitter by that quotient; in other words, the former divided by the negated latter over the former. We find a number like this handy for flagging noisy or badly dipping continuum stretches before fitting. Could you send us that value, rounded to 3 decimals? -0.013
